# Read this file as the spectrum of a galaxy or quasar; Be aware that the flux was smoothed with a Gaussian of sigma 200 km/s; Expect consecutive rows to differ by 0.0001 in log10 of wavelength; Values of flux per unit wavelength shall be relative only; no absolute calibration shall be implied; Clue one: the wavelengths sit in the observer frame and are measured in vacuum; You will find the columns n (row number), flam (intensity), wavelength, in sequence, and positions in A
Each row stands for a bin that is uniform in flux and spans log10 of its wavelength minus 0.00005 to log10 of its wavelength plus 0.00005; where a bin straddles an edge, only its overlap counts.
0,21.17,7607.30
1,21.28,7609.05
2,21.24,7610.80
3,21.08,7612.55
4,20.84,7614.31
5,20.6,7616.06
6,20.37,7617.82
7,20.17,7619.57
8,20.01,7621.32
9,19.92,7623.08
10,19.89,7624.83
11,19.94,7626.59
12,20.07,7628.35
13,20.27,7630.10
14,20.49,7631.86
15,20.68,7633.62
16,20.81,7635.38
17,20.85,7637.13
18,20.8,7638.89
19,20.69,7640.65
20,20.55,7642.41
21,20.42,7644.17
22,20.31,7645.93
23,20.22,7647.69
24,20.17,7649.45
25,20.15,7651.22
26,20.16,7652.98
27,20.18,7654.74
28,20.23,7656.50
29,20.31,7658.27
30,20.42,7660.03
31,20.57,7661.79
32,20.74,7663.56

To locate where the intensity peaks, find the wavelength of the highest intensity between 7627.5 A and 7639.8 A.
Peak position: 7637.13 A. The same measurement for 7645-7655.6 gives 7645.93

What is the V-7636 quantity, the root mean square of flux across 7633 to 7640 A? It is 20.8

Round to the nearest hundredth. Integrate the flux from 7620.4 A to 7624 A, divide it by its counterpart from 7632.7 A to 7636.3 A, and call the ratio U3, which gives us 0.96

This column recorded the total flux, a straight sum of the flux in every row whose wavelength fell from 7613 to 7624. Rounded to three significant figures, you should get 122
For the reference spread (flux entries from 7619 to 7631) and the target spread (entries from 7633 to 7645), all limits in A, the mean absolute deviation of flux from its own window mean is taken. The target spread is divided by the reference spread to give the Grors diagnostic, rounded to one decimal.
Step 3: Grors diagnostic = 1.0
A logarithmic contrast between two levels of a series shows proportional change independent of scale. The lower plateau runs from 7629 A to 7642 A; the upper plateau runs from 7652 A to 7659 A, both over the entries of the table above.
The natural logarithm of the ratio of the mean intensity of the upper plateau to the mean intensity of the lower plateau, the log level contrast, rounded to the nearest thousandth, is -0.021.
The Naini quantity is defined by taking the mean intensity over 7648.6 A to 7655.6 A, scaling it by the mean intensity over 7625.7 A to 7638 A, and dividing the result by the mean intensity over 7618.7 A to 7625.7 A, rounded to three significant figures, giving 20.6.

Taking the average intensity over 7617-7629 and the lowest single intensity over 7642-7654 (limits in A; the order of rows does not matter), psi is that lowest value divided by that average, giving 1.00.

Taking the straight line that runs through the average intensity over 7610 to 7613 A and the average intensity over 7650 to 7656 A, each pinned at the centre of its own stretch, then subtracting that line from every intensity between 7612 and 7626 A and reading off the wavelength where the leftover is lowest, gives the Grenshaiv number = 7623.08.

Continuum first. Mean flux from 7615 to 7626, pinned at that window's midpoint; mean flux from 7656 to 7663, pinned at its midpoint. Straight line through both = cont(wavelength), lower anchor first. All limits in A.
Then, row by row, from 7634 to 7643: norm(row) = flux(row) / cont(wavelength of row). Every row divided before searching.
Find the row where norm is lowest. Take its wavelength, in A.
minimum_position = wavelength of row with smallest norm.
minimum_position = 7642.41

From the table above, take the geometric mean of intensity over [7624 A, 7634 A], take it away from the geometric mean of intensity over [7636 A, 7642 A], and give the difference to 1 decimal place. 0.6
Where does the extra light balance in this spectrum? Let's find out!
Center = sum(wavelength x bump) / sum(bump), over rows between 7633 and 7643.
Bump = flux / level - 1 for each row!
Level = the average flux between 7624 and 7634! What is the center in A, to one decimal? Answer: 7637.7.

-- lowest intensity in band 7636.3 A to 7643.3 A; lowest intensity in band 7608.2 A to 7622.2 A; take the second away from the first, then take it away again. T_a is -19.5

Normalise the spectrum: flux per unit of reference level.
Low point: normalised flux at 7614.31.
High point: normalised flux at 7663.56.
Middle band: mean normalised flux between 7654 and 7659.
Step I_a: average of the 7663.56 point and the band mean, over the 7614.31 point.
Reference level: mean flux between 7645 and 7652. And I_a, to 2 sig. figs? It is 0.98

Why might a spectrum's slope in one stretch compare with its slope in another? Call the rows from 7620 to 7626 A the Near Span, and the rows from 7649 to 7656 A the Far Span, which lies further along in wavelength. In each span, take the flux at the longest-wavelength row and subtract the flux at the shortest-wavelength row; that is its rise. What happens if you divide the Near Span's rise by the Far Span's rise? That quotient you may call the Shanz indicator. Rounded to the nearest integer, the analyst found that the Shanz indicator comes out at -12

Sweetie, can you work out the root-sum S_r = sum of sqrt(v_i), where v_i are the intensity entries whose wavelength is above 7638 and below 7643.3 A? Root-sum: 13.64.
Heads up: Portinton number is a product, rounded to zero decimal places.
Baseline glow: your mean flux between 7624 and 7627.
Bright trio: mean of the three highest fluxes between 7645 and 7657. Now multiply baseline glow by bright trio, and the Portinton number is 403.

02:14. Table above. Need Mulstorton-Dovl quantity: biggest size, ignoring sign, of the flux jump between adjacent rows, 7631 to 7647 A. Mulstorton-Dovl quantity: 0.19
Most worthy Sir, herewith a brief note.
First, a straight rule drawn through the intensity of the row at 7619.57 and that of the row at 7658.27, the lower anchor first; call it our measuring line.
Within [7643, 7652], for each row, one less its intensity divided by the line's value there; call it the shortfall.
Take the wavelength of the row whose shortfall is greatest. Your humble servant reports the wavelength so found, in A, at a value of 7651.22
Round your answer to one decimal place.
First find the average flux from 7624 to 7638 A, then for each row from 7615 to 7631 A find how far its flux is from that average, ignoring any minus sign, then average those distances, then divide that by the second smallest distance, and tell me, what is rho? 2.7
